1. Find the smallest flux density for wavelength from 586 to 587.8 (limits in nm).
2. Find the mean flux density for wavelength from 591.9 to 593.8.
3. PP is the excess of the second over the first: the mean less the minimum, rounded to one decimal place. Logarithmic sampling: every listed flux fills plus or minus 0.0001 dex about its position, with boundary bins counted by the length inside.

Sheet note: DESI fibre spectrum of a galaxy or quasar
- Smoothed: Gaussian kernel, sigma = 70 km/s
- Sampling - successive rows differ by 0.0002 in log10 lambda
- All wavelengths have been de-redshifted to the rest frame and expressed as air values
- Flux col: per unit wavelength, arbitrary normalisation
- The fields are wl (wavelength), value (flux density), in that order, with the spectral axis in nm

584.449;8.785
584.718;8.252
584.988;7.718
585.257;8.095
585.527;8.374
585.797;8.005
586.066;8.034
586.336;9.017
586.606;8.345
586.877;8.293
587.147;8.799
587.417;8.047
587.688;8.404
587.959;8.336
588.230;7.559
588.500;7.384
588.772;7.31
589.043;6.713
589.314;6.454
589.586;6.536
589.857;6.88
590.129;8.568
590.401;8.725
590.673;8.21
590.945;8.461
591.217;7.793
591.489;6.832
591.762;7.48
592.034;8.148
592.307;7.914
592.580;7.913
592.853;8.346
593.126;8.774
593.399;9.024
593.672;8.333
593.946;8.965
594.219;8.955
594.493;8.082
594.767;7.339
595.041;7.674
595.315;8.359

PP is 0.3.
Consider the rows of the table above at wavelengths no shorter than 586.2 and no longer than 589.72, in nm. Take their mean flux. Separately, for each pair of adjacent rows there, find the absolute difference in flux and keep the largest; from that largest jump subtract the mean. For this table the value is -7.0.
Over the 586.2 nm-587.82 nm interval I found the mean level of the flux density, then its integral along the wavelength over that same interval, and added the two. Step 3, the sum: 22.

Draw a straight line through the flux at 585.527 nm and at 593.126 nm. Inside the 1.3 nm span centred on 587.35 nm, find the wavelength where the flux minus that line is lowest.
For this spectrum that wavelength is 587.417 nm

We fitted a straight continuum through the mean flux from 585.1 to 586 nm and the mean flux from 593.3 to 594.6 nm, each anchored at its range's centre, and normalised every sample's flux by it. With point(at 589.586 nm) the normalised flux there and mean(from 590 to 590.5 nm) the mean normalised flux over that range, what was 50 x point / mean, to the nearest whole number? 38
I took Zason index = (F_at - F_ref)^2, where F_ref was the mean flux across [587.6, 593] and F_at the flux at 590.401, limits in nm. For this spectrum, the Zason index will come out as 1.1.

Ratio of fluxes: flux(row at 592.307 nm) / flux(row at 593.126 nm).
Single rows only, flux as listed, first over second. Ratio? 0.90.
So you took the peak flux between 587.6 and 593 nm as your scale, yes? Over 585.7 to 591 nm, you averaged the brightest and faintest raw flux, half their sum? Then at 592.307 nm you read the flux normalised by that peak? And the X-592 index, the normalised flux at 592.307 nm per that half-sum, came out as 0.117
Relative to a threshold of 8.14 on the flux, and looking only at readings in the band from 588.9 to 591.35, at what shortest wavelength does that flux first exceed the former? 590.129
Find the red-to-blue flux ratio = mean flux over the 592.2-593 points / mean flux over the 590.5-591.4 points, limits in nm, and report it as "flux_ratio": 0.99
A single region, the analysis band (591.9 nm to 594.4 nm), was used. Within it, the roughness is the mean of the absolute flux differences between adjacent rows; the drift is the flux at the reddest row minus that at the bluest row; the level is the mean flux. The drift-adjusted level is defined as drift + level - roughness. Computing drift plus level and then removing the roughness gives 9.0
